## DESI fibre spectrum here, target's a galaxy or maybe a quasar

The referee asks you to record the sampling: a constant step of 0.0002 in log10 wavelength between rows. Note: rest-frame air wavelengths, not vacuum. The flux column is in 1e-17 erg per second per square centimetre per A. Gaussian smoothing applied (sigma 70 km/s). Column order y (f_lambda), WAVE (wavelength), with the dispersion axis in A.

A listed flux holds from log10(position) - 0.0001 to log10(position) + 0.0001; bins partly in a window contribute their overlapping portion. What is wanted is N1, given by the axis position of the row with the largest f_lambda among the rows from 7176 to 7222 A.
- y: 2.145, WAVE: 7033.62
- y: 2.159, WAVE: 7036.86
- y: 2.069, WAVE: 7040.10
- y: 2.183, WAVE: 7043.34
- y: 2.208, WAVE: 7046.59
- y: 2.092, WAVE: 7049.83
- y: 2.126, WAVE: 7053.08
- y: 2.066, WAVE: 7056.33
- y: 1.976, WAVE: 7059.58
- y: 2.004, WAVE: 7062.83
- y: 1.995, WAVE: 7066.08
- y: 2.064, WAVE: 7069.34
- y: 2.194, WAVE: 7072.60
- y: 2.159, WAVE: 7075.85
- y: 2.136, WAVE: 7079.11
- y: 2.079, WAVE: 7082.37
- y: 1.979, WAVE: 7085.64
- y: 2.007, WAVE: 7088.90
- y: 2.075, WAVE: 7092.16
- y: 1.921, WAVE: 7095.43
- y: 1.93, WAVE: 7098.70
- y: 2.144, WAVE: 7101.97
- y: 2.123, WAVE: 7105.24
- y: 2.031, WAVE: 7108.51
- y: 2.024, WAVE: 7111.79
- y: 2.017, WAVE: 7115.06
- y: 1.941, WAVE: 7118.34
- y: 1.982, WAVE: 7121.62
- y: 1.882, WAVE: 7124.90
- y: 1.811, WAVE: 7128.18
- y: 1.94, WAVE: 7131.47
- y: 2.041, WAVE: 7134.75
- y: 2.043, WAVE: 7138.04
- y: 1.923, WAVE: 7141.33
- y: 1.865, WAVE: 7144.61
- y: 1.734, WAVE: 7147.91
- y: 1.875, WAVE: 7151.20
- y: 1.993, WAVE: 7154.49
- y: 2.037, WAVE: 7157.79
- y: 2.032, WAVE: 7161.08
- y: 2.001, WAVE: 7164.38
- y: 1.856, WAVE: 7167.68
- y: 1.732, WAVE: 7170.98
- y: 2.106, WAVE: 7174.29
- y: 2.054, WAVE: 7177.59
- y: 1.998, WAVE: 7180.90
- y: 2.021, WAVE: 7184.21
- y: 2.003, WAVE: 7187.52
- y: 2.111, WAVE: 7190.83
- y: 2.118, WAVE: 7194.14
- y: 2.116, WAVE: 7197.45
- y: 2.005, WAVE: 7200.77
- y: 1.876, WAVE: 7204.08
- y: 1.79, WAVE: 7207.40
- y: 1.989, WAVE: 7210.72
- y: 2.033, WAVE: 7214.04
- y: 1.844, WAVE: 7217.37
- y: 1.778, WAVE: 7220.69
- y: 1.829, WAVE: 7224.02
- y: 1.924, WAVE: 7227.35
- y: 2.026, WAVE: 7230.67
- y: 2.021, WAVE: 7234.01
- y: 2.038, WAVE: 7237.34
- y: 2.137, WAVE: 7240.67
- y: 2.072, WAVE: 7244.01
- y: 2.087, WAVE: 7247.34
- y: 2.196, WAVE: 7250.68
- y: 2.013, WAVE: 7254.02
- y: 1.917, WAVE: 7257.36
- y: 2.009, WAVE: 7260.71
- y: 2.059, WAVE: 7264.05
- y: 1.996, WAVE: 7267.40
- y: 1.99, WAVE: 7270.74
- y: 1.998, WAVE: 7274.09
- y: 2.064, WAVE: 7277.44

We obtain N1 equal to 7194.14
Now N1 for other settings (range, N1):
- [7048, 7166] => 7072.60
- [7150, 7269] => 7250.68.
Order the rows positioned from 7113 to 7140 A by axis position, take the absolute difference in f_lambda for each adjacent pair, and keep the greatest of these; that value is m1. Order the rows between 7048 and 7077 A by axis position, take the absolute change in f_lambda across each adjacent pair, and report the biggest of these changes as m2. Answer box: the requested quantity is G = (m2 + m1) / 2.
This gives 0.13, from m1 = 0.13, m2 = 0.130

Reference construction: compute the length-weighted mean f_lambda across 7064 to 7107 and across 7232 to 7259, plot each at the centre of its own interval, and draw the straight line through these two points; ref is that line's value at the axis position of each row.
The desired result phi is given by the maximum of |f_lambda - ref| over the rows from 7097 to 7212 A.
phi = 0.33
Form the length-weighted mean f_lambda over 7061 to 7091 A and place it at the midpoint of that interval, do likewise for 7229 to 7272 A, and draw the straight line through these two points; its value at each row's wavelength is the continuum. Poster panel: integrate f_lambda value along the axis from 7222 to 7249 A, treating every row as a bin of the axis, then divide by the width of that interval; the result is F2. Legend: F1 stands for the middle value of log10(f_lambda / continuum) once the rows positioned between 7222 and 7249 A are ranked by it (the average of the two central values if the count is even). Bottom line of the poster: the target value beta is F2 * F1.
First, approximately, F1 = -0.003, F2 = 2.014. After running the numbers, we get -0.006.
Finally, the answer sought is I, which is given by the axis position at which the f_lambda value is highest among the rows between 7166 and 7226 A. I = 7194.14 A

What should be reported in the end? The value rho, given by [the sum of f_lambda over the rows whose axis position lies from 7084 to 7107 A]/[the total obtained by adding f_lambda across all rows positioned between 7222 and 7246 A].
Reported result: 1.01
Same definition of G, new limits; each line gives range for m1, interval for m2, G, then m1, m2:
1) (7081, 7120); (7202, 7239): 0.21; 0.21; 0.199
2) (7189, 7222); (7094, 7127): 0.21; 0.20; 0.214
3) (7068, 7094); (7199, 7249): 0.16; 0.13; 0.199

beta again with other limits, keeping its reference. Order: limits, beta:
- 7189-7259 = -0.011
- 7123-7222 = -0.024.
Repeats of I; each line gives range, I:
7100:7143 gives 7101.97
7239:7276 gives 7250.68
